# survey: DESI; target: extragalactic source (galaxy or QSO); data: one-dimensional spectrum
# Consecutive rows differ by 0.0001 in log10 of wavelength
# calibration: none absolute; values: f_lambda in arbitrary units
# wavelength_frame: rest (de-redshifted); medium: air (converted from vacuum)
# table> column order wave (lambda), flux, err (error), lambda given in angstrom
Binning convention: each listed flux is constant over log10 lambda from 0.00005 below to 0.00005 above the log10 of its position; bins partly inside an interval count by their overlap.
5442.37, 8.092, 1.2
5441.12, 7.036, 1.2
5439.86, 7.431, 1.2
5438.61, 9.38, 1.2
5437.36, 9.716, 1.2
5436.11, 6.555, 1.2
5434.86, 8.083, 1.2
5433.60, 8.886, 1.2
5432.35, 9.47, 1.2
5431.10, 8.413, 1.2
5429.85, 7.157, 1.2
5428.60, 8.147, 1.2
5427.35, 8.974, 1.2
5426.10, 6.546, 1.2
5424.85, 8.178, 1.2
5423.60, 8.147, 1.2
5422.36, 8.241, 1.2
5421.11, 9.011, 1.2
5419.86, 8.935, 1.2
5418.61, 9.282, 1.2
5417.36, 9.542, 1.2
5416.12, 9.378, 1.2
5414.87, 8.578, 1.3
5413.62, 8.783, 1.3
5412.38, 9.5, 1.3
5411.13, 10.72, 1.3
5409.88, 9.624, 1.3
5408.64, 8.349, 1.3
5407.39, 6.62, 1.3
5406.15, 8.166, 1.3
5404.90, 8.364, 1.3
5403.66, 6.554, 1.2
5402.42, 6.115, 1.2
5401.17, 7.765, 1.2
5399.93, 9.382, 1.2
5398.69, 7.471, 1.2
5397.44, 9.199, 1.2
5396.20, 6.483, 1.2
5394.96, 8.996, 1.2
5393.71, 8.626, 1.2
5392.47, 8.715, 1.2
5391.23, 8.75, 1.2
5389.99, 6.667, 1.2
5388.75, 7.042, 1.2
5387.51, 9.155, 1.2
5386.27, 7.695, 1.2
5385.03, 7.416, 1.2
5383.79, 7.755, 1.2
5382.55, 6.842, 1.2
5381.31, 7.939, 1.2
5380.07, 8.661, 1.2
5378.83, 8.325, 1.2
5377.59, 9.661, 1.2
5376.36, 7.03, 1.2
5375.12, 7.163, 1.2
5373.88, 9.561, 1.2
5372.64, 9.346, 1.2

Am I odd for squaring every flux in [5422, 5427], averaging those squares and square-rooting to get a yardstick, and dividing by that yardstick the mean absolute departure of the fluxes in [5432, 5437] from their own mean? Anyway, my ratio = 0.119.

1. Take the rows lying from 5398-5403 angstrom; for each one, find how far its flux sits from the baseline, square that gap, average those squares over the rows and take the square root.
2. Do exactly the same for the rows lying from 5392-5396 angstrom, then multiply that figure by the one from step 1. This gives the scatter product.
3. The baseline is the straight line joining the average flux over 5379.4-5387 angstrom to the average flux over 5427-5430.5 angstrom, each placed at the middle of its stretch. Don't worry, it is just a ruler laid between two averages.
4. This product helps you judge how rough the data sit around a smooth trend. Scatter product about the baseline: 1.16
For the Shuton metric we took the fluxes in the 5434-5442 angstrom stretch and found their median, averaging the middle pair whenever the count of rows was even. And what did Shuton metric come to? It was 7.8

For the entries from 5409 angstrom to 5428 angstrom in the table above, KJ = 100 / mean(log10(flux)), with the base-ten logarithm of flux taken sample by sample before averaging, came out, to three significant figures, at 106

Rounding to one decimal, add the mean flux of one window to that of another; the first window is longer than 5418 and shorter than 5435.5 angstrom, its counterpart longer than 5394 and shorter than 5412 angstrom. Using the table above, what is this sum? 16.5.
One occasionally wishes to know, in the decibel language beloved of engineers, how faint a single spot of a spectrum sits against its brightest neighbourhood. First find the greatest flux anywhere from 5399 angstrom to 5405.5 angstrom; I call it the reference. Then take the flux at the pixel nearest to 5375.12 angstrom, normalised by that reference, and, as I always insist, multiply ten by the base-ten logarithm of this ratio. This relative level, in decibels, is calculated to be -1.2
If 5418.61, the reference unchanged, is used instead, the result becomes 0.0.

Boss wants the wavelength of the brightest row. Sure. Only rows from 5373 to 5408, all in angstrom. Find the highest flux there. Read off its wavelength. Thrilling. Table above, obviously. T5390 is 5377.59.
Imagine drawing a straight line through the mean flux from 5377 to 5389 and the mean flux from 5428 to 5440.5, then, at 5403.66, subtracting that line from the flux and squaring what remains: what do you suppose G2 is 2.6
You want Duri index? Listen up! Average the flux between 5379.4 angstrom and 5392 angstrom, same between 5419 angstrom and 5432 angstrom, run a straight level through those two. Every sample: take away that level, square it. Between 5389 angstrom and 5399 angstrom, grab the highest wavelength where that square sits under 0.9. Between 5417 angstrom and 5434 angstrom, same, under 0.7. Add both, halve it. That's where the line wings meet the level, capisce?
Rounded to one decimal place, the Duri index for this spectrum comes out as 5416.1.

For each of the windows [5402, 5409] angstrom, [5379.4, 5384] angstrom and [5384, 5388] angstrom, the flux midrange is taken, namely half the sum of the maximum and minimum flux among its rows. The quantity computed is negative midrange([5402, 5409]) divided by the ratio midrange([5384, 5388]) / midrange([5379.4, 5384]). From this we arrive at -6.8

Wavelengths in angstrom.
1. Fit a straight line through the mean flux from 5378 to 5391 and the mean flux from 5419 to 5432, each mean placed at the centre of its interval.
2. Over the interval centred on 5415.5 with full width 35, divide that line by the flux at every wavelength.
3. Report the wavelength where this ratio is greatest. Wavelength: 5402.42 angstrom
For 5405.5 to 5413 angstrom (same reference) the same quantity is 5407.39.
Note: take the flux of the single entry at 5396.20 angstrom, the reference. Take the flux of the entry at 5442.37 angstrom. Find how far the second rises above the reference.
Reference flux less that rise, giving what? 4.9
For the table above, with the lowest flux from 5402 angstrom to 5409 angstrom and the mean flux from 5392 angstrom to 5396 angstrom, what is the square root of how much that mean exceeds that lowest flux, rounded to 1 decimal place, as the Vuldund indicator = 1.6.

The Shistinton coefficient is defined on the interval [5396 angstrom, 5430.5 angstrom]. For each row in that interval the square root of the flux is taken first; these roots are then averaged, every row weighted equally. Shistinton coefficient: 2.88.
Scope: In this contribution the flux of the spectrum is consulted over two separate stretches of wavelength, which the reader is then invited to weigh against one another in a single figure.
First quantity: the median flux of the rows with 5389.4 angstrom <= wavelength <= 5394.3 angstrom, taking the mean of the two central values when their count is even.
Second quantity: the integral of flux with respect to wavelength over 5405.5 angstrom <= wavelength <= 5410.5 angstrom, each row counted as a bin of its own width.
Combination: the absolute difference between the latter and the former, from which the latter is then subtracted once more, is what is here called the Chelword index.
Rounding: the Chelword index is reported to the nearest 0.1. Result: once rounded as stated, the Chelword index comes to -8.7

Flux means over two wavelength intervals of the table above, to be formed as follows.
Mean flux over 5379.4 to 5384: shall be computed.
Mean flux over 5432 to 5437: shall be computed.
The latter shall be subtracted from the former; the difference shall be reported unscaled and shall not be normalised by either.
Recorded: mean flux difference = -0.45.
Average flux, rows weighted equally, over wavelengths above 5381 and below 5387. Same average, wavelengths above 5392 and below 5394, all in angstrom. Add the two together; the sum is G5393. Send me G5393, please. 16.2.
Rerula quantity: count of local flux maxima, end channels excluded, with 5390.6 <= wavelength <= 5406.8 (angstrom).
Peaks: 4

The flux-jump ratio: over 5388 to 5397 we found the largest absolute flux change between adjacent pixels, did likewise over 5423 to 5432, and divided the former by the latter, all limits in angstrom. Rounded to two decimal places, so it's 1.04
